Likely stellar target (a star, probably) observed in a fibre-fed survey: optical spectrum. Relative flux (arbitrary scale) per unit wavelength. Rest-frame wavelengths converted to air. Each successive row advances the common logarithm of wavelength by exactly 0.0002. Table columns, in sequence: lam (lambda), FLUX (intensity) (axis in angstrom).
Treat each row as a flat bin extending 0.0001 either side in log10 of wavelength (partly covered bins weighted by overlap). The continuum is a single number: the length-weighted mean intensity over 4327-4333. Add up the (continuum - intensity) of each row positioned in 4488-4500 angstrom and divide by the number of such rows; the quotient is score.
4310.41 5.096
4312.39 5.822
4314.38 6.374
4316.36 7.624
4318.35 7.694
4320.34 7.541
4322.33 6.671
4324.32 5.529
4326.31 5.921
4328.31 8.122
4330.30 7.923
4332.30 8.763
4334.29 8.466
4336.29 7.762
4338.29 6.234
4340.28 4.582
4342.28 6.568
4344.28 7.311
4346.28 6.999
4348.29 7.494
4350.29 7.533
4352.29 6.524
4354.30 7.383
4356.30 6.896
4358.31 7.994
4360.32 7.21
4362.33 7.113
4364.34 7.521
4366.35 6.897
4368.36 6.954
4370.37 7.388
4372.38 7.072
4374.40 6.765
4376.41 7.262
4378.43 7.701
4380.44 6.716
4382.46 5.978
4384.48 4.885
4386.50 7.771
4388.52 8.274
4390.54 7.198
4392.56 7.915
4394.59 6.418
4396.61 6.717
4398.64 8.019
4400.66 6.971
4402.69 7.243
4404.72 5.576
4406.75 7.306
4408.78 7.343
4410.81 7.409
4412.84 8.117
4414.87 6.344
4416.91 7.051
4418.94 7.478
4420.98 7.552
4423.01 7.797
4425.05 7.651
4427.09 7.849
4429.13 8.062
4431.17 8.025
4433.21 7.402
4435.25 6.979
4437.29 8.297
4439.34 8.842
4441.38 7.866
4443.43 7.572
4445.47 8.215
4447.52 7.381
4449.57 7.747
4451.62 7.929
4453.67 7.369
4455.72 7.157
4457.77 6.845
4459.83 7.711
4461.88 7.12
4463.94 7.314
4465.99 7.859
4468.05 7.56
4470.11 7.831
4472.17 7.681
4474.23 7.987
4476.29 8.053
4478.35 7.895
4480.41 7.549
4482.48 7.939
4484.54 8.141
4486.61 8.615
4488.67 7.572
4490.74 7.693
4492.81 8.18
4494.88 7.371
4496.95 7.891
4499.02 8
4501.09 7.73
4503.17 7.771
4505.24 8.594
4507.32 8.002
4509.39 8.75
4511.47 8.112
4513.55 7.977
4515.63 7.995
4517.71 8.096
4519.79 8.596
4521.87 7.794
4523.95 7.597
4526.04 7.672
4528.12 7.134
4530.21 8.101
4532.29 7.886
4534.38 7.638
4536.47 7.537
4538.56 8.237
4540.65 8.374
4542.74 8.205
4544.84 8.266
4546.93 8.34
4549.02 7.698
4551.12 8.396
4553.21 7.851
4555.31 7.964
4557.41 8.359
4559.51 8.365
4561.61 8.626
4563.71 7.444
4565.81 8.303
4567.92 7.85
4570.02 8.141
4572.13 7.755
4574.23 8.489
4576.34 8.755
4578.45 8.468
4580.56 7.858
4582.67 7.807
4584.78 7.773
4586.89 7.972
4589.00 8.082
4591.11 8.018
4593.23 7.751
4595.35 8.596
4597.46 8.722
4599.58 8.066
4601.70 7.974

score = 0.3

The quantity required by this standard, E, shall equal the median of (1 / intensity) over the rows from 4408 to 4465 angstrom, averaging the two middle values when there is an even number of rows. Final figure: 0.132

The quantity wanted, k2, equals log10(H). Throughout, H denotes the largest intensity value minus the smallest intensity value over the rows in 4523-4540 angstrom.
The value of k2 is 0.04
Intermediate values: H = 1.10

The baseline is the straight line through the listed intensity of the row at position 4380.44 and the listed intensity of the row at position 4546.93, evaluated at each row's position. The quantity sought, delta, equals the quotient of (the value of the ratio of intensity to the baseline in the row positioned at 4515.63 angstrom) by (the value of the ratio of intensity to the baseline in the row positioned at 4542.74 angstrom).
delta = 1.01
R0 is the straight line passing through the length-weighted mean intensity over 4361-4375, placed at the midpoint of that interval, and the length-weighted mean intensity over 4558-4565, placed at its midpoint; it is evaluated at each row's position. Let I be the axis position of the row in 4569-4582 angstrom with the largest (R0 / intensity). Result 4572.13 angstrom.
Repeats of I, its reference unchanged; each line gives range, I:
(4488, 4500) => 4494.88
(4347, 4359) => 4352.29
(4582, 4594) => 4593.23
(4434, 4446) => 4435.25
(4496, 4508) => 4501.09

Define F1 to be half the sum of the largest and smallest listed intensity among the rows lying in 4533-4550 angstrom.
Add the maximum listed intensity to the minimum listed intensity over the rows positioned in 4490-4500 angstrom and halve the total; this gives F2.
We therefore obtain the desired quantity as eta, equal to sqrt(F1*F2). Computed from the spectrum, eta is 7.86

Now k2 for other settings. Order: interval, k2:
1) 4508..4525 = 0.06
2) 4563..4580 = 0.12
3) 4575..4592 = -0.01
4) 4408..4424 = 0.25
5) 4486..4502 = 0.09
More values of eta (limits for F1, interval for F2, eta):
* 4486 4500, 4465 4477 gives 7.90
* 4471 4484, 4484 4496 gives 7.90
